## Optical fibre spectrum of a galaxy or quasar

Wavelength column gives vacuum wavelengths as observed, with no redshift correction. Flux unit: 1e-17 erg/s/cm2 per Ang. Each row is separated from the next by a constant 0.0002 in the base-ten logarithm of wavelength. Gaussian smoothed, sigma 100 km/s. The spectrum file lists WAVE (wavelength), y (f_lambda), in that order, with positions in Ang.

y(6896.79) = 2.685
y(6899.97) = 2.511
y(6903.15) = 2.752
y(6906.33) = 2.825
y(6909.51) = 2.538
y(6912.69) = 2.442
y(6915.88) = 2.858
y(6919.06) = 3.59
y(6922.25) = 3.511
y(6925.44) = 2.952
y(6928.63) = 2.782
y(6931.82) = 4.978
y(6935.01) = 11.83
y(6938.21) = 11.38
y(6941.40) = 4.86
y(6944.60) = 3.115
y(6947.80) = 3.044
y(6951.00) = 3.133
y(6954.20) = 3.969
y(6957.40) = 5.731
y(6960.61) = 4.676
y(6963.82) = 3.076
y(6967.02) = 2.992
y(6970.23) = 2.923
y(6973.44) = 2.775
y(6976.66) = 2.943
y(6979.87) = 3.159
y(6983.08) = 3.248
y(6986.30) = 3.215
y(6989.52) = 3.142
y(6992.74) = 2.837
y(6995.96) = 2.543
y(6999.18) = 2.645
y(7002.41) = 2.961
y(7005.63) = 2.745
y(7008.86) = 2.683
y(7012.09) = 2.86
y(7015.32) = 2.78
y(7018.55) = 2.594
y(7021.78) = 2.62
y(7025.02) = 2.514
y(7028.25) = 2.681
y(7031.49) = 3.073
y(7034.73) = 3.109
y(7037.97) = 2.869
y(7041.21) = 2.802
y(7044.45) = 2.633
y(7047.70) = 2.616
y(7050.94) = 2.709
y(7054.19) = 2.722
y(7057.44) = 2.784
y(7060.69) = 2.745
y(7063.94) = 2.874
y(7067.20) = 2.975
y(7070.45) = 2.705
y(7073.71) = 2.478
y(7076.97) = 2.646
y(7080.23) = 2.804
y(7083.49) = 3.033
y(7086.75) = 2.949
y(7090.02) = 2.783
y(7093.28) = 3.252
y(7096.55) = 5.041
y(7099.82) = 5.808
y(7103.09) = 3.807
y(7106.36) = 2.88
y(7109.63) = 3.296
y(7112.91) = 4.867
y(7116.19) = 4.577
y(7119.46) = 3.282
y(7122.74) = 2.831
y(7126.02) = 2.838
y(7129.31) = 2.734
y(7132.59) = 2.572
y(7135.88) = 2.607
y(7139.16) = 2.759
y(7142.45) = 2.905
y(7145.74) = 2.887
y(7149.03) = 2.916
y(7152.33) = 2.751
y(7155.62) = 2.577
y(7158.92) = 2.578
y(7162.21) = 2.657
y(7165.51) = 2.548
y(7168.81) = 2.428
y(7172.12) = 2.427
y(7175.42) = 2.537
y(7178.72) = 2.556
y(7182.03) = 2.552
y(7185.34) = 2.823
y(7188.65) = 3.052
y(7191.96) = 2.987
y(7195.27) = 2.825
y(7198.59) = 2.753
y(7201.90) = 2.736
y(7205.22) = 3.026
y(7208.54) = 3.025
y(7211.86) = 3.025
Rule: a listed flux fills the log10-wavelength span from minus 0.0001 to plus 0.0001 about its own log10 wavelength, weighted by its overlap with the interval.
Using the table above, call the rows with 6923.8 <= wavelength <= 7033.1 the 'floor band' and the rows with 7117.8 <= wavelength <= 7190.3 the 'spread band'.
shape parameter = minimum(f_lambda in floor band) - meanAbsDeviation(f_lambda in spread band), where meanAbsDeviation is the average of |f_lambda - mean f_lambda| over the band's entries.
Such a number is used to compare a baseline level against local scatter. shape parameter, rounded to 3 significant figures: 2.34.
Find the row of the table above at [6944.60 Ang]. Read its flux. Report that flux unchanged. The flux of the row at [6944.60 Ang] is 3.115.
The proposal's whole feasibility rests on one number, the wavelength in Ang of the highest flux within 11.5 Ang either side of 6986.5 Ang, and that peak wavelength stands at 6983.08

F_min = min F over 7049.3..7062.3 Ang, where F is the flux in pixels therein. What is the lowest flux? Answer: 2.709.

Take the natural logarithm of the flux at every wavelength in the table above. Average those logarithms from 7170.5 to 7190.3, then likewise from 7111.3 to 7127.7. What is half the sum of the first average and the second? 1.12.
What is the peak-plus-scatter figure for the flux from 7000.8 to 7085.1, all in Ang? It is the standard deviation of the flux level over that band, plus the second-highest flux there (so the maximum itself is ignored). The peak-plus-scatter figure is 3.2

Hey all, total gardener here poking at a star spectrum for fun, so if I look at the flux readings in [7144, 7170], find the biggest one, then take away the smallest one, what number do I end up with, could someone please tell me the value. 0.49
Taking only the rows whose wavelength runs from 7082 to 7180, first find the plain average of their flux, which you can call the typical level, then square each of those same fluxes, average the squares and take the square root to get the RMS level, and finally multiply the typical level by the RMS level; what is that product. 10.1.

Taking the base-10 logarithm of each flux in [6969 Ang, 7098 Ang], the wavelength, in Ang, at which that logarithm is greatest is 7096.55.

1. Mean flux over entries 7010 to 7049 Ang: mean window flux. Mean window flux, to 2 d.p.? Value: 2.76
